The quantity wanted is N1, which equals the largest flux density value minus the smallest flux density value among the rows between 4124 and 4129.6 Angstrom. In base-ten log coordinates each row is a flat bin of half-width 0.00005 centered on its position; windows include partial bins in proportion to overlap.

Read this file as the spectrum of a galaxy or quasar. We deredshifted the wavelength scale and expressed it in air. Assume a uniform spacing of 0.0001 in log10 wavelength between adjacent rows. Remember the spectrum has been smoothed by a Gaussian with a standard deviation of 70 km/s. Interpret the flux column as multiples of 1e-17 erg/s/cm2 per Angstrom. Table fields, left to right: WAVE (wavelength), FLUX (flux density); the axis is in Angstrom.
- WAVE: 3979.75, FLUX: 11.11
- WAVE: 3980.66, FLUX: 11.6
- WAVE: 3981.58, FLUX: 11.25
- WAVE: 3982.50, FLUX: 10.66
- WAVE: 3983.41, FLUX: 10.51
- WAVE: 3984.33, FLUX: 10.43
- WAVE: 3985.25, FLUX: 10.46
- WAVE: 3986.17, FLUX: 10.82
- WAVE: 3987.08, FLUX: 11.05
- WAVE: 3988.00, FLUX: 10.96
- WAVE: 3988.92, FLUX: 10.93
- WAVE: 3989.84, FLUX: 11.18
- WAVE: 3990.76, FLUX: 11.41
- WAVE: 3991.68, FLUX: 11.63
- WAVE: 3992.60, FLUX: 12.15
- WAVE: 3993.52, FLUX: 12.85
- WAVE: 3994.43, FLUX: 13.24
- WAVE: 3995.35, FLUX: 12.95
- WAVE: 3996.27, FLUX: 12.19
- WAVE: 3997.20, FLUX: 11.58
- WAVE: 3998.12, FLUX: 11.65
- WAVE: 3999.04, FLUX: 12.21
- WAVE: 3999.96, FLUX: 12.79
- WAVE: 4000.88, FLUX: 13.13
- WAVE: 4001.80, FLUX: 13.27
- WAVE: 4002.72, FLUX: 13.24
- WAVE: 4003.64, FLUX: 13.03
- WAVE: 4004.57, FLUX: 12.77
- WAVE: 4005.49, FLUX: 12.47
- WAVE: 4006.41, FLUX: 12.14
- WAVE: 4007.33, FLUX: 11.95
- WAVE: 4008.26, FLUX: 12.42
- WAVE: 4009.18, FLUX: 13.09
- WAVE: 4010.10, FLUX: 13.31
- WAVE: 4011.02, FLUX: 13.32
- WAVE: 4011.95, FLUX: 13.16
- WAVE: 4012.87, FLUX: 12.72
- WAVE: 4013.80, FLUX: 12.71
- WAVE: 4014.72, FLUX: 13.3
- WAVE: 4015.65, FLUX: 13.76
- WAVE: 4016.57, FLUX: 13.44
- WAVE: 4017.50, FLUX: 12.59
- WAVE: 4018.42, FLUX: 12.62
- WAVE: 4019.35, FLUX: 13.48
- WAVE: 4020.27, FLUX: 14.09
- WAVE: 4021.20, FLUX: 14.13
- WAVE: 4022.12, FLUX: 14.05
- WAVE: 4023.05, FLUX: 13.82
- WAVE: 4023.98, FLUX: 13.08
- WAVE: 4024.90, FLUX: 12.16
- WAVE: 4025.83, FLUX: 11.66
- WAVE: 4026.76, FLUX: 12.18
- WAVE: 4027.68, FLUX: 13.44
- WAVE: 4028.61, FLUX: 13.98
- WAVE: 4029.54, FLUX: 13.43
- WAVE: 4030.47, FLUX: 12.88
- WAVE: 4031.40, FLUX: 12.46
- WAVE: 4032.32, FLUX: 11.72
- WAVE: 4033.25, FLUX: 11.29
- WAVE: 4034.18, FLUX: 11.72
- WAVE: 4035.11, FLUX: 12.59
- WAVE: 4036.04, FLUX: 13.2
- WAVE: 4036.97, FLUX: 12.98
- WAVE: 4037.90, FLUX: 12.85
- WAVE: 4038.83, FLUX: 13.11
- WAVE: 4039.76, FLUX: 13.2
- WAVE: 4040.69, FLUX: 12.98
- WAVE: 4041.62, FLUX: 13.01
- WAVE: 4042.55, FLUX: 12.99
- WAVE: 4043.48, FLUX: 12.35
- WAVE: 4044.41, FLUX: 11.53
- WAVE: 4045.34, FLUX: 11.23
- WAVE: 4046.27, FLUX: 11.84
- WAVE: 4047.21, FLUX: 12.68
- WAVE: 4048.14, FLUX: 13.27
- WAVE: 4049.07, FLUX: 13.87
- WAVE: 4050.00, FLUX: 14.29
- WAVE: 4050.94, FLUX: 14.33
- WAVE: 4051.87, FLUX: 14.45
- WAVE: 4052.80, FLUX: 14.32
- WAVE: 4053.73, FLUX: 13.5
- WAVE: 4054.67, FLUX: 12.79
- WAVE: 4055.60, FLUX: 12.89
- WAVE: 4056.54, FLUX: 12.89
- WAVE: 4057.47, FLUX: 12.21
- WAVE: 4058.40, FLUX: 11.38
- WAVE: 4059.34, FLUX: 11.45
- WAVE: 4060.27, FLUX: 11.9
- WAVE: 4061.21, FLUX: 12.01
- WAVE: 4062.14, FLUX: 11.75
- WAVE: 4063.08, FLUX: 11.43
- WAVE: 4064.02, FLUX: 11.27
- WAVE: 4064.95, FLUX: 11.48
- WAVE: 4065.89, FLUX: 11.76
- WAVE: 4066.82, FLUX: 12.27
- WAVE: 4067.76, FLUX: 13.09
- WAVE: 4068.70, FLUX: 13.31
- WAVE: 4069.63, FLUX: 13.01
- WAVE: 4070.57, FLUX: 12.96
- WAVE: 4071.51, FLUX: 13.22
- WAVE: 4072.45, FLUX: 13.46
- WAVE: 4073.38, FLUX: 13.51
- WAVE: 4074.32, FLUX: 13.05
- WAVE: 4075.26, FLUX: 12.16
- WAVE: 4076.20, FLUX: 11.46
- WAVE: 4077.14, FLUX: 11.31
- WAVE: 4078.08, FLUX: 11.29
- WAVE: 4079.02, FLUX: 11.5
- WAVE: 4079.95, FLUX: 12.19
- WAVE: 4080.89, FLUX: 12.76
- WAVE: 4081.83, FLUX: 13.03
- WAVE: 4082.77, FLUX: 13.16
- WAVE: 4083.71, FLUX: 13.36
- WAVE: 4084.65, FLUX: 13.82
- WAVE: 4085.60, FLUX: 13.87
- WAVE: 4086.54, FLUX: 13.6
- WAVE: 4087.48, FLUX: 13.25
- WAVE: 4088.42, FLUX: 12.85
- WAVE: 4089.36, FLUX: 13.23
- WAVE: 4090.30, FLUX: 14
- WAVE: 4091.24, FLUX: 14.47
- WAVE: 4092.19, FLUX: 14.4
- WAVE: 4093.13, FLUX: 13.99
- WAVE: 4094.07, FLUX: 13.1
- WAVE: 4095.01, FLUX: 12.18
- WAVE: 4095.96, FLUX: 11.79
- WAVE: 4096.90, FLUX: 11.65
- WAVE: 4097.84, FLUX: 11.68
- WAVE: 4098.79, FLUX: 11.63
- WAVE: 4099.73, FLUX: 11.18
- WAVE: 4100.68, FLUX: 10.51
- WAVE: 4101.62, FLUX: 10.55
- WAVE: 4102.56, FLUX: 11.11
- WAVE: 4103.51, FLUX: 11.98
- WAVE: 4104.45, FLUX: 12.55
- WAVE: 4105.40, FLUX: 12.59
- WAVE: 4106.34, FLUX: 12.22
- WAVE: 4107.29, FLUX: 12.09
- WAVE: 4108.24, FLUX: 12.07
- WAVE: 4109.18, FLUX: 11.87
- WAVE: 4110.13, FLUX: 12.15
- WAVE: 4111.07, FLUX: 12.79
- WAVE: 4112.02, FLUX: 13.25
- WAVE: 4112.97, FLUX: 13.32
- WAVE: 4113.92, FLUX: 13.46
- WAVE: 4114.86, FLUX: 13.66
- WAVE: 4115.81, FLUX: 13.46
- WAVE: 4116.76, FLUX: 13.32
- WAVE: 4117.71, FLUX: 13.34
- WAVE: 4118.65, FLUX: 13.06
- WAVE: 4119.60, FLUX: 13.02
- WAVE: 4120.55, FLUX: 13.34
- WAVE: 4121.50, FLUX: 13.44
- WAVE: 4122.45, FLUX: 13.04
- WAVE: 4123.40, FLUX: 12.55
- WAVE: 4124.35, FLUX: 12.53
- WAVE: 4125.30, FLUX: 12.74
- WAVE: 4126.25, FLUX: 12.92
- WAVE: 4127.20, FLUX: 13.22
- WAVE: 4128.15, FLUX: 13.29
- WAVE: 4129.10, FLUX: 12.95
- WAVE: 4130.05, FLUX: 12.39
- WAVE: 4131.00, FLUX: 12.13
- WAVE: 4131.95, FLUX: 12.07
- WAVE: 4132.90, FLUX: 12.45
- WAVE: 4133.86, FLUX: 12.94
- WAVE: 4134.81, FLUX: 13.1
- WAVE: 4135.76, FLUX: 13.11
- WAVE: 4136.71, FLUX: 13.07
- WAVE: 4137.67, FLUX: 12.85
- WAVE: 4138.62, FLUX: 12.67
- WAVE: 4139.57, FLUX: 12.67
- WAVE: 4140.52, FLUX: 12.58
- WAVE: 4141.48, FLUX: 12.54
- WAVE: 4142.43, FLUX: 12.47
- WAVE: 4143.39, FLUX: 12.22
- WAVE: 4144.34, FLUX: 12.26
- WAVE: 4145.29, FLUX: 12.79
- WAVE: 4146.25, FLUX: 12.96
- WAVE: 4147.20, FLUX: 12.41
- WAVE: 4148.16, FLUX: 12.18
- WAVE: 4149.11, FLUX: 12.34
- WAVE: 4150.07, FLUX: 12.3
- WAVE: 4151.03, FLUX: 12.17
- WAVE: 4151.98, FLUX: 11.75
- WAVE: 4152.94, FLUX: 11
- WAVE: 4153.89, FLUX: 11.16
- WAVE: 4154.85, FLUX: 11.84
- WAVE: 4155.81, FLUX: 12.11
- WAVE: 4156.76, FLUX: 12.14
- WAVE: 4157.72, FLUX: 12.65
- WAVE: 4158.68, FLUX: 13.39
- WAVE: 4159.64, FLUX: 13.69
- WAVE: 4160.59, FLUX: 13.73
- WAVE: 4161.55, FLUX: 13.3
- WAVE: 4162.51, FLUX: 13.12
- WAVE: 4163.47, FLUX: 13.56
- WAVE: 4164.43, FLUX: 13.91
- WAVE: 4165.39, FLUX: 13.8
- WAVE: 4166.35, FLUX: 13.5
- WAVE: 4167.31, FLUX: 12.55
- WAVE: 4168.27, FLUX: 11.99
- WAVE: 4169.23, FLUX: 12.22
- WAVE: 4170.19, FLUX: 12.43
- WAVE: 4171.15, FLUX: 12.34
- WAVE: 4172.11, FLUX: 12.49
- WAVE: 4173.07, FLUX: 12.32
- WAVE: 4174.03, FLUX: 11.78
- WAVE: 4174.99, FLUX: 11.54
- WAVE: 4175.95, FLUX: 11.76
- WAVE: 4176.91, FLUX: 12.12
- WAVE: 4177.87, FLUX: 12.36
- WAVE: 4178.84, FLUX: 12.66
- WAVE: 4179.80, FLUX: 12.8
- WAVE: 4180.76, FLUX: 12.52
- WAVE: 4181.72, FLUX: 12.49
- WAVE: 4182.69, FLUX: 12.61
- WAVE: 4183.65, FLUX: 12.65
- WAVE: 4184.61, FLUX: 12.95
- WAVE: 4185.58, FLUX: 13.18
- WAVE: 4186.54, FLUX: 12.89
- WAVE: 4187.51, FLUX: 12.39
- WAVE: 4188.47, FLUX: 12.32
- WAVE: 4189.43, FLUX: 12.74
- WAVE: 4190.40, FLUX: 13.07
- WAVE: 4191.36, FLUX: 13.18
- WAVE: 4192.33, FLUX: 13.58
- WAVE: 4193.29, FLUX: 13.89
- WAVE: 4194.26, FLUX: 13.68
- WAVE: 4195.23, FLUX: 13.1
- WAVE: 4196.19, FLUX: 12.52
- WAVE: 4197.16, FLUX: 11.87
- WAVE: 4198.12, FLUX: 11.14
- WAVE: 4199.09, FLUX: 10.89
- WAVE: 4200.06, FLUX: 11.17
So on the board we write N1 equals 0.8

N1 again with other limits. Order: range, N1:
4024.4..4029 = 2.3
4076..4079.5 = 0.2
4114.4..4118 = 0.3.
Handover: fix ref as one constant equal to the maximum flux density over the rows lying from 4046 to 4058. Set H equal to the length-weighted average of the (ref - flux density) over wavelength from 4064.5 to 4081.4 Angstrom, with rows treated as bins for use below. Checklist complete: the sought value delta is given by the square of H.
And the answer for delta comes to 4.1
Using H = 2.0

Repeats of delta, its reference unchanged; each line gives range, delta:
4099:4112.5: 6.4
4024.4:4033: 3.3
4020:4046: 2.8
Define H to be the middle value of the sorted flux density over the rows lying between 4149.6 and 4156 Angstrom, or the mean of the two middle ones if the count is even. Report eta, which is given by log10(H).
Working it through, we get 1.07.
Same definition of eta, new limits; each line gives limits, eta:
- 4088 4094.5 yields 1.15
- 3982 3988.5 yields 1.03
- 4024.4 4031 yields 1.11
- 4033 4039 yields 1.11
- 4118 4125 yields 1.12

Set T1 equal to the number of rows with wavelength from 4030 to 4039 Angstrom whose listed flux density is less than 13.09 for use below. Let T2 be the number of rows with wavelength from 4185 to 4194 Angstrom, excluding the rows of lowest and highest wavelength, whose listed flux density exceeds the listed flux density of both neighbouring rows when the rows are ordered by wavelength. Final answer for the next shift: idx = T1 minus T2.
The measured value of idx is 8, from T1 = 8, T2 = 0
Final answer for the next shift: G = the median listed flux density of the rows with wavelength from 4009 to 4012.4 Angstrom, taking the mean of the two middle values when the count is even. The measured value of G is 13.2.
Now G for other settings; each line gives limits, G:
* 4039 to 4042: 13.0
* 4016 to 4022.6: 13.5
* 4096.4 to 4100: 11.6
